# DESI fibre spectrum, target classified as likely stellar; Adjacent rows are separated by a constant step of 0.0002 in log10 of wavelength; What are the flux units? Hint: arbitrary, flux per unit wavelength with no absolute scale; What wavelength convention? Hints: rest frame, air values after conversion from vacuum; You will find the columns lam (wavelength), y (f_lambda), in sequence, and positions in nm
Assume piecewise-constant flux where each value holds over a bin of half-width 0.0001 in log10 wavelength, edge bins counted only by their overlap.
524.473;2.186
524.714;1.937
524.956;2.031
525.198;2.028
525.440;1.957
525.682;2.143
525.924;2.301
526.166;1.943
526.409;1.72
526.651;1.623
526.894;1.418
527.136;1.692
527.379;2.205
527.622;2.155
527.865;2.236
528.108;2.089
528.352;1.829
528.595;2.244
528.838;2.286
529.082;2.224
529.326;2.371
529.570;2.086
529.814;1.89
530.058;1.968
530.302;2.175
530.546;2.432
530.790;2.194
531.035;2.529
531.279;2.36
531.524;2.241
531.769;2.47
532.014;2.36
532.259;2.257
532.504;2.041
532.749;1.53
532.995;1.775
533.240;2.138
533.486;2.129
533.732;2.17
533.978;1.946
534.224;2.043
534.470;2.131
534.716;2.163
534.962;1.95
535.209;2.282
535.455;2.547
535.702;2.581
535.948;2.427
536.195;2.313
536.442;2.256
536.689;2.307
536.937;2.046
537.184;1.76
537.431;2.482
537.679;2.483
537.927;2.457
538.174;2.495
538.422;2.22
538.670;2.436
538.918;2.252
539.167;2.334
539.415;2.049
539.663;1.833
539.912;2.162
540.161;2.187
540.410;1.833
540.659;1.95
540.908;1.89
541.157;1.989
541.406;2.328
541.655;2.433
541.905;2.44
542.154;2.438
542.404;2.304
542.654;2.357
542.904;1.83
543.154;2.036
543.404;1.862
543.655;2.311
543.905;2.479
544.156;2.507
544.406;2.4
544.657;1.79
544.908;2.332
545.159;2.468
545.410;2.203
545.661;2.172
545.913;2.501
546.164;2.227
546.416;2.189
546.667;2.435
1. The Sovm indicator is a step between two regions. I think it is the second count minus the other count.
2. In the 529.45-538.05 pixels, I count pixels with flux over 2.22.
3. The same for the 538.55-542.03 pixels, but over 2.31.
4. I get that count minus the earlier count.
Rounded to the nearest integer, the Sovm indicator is -12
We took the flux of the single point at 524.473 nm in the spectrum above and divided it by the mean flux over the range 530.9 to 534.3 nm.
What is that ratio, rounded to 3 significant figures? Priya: 1.02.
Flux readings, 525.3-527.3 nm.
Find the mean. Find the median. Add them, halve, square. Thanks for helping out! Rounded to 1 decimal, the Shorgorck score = 3.4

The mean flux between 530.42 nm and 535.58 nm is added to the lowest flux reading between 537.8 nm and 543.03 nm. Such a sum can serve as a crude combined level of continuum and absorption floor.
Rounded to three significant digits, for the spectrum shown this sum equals 4.01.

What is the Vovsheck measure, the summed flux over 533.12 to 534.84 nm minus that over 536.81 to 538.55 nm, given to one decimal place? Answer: -1.2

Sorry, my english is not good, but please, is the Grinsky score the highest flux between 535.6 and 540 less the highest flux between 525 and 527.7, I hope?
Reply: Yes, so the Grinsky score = 0.28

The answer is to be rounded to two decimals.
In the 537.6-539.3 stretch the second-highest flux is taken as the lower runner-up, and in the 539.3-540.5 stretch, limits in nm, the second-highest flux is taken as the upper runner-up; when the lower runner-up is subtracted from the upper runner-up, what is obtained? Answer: -0.32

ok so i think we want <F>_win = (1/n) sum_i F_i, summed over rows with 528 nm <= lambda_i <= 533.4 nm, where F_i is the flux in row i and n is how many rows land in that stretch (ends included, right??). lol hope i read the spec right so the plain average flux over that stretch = 2.16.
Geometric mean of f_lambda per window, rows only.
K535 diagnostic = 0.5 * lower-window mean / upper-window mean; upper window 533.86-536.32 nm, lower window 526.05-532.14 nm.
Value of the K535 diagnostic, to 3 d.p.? 0.469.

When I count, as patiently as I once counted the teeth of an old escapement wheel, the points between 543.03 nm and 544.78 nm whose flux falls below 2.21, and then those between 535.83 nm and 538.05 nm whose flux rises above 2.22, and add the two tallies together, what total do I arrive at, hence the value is 10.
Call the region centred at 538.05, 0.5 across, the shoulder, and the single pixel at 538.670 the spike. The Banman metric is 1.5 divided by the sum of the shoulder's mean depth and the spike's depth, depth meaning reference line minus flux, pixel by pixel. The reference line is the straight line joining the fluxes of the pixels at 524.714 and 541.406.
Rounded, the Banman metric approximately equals -4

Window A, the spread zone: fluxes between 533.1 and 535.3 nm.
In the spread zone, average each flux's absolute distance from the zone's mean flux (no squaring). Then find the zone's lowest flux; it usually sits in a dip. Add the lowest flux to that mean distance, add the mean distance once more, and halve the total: 1.06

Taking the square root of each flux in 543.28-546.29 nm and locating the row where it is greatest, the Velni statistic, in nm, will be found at 544.156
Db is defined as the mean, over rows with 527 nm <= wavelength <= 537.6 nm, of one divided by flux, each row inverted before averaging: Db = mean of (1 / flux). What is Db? 0.4667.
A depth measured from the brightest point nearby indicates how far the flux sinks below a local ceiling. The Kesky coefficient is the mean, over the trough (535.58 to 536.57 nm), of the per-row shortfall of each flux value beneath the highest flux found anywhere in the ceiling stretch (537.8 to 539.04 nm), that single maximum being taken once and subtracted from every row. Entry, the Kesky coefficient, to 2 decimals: 0.10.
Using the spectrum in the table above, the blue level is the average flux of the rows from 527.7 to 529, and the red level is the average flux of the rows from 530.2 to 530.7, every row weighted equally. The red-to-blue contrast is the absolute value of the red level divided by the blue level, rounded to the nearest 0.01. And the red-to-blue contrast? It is 1.08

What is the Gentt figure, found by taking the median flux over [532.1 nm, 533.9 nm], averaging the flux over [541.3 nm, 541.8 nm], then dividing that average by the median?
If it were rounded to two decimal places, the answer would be 1.12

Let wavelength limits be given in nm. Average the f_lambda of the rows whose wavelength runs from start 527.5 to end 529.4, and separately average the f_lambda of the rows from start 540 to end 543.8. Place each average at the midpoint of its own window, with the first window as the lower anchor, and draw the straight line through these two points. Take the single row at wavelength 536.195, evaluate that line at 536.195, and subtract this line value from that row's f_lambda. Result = 0.15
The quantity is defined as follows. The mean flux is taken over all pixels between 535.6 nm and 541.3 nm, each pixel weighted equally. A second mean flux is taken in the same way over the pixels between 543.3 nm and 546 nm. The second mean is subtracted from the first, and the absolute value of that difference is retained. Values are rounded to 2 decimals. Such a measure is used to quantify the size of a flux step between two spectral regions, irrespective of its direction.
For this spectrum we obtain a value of 0.07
